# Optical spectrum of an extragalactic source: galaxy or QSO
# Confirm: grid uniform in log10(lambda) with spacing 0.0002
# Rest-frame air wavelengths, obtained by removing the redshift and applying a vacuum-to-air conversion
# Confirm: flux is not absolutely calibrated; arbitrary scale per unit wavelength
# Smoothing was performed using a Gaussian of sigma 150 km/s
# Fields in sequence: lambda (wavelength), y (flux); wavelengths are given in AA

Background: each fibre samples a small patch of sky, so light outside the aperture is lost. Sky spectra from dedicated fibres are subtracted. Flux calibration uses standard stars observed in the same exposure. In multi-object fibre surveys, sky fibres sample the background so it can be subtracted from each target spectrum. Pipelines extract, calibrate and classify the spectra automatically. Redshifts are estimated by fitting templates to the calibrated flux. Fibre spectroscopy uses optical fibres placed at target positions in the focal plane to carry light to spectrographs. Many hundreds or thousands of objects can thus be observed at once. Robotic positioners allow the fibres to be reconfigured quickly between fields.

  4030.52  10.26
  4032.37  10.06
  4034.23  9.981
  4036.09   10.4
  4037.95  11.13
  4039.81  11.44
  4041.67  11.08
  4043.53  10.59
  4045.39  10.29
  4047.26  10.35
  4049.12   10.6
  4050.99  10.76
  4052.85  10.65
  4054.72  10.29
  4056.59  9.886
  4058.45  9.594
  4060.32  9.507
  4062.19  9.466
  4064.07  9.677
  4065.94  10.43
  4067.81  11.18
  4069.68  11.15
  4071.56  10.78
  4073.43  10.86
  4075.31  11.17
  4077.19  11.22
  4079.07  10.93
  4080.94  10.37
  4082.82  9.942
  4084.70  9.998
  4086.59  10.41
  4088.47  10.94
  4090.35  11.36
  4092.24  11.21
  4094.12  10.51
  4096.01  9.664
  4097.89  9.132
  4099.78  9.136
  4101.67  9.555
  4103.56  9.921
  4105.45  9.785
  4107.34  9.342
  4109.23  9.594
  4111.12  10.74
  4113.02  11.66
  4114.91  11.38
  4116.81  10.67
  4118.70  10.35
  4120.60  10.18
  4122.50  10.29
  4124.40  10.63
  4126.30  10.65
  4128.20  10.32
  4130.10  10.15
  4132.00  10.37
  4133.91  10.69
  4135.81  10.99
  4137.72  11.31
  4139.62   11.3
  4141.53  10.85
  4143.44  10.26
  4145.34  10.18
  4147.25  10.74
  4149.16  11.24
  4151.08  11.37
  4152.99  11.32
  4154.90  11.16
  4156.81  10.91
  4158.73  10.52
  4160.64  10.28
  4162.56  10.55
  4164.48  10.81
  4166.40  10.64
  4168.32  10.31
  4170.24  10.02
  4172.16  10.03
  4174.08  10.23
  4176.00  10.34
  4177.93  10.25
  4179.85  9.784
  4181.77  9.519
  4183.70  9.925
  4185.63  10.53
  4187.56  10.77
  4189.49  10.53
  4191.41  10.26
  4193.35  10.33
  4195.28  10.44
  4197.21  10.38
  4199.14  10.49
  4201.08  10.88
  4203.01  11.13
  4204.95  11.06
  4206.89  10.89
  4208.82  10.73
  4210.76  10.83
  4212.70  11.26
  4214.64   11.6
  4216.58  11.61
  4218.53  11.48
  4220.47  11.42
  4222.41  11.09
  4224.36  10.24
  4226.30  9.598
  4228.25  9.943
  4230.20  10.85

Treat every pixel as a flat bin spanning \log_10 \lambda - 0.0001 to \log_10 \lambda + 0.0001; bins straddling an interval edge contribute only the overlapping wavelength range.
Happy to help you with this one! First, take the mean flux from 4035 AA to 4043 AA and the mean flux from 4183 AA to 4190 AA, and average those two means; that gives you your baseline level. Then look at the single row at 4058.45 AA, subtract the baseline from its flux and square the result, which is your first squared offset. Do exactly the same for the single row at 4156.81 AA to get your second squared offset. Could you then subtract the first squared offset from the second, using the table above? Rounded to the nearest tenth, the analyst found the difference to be -1.2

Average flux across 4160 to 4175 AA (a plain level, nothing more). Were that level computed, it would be 10.4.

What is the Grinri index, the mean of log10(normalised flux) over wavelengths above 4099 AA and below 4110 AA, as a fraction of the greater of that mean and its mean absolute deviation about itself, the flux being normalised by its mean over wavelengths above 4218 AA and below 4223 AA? -7.7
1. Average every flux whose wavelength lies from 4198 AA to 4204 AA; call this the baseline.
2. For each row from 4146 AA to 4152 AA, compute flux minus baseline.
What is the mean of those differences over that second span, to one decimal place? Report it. 0.3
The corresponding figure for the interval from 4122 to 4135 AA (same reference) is -0.4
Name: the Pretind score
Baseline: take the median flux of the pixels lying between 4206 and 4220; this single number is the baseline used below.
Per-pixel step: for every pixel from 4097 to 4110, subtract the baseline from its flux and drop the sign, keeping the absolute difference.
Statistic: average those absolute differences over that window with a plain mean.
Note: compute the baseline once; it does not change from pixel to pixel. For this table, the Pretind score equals 1.8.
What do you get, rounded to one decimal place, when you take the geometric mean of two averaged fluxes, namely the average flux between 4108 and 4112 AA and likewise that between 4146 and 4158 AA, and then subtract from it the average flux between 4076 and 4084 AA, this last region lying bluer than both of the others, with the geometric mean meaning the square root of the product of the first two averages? 0.0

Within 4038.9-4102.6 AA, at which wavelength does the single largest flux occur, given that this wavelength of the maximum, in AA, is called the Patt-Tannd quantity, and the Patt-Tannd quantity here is 4039.81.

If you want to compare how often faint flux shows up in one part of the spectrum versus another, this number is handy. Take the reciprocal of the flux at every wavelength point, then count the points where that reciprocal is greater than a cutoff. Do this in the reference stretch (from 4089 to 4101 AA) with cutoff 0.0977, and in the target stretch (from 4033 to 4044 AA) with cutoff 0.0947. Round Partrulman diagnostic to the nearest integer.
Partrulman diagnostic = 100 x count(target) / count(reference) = 67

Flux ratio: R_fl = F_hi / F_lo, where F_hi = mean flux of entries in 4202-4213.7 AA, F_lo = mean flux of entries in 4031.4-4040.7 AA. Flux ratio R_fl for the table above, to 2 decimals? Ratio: 1.04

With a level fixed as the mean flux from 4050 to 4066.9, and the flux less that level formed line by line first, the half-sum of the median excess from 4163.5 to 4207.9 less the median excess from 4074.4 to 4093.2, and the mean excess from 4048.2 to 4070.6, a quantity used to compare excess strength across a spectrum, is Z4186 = -0.16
